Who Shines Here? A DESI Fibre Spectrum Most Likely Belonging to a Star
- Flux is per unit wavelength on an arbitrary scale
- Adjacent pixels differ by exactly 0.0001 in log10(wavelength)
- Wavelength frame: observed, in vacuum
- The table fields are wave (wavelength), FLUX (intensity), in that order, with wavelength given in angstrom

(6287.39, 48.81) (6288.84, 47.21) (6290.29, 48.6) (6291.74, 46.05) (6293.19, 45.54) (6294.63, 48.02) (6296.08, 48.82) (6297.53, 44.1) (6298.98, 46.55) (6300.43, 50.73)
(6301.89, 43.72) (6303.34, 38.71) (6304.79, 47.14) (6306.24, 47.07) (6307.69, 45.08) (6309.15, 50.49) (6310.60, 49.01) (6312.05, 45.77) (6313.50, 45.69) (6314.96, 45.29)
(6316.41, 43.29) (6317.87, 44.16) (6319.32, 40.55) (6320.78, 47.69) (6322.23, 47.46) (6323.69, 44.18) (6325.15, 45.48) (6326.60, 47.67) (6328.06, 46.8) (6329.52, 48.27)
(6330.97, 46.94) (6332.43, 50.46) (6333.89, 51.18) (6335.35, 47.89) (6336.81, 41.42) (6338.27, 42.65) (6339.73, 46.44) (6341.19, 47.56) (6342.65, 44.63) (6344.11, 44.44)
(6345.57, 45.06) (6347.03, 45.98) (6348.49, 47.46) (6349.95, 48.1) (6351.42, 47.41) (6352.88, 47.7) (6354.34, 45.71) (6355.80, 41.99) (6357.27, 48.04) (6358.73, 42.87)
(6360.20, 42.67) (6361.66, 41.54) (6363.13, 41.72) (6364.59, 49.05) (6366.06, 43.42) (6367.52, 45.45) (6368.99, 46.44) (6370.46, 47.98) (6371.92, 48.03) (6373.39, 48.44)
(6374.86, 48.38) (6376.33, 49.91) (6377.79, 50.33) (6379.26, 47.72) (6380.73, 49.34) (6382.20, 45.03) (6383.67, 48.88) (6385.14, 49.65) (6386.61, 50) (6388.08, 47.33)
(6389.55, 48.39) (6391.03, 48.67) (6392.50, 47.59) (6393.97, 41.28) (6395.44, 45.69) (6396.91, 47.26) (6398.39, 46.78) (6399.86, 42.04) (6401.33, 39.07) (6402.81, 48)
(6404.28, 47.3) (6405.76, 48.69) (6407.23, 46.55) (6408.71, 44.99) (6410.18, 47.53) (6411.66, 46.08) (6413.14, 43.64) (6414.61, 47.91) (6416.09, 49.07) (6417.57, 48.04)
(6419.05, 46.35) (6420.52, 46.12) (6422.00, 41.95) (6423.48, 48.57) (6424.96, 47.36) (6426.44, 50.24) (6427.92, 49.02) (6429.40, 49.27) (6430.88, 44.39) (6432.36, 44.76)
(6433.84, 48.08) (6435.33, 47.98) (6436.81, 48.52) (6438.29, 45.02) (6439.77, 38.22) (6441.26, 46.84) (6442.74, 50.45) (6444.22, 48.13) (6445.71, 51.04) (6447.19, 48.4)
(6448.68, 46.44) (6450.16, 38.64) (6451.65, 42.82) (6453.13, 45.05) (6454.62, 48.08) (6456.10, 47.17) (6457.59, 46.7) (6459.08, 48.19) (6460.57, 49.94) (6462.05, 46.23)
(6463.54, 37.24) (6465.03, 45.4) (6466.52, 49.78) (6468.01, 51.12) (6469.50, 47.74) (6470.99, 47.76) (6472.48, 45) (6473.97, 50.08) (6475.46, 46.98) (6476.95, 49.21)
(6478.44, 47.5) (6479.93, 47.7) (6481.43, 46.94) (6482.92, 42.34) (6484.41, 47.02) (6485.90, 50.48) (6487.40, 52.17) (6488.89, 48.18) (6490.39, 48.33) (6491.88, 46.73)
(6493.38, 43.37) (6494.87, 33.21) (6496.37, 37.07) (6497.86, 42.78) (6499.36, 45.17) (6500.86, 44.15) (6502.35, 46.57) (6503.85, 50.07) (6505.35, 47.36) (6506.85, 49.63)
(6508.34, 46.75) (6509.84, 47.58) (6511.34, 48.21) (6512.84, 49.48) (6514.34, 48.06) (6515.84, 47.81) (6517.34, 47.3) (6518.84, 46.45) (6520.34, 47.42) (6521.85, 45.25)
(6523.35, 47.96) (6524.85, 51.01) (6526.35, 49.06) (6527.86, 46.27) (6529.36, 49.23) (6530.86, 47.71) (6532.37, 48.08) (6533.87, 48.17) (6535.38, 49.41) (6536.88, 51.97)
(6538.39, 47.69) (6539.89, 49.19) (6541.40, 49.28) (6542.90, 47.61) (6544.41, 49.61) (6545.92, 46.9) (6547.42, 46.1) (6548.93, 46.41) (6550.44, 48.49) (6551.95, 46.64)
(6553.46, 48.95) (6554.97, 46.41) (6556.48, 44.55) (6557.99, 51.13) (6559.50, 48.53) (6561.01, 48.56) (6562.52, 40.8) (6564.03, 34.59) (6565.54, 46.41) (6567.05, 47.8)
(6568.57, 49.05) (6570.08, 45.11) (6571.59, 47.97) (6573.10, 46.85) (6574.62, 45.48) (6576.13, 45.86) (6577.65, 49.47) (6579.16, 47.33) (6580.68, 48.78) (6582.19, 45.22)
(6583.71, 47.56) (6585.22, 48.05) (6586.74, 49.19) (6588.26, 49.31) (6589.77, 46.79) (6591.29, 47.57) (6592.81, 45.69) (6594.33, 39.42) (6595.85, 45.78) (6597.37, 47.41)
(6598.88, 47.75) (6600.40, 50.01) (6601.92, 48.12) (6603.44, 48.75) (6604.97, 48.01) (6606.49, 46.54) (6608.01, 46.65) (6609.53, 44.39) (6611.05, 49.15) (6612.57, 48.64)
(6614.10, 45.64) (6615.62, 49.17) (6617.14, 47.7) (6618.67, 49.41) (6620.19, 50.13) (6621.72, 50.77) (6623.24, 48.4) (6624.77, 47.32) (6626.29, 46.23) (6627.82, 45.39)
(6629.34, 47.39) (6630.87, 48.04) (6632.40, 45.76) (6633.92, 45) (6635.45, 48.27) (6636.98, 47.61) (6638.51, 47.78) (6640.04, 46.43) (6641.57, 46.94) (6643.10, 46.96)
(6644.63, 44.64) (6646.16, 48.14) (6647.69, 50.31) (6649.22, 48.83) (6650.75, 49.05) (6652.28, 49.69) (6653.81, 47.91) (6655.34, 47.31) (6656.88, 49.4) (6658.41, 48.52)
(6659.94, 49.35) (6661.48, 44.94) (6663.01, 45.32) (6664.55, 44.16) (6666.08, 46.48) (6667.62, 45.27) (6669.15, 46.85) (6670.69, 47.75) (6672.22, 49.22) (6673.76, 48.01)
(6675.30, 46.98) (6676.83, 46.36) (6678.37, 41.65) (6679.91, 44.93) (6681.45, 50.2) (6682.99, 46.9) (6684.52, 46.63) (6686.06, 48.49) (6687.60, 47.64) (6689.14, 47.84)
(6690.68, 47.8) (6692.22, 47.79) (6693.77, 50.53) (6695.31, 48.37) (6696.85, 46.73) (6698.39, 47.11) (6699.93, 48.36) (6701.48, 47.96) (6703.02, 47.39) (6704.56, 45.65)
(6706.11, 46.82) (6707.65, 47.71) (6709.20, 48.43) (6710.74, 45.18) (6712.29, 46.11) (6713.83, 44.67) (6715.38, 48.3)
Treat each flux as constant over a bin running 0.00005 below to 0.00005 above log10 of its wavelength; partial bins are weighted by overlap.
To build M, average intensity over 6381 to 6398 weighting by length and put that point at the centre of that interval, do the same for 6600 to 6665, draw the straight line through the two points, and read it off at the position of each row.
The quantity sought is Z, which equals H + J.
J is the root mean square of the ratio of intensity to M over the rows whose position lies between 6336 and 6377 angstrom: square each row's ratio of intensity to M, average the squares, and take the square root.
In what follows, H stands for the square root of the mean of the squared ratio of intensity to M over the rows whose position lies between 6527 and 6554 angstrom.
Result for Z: 1.98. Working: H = 1.02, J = 0.97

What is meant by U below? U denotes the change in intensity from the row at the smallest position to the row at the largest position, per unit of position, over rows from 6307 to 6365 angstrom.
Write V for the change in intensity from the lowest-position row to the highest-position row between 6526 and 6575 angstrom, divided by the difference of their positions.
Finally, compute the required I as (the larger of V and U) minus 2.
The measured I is -1.93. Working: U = 0.07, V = -0.07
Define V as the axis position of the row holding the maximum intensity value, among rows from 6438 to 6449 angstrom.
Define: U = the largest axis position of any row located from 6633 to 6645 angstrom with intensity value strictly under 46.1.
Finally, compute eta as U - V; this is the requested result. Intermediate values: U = 6644.63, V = 6445.71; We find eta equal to 198.9 angstrom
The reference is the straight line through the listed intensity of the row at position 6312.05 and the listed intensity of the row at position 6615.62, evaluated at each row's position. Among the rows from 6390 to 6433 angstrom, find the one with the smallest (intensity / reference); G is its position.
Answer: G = 6401.33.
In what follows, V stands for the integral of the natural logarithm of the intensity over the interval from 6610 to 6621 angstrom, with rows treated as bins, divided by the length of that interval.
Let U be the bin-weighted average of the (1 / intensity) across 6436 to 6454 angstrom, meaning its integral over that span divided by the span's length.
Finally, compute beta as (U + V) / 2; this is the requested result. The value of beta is 1.95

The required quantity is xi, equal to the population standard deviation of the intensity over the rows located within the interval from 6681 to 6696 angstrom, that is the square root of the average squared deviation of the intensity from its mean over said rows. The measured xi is 1.2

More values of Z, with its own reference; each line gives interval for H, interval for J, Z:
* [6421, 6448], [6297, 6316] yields 1.98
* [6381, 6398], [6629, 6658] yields 2.00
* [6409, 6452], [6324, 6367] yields 1.96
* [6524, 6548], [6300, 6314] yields 2.01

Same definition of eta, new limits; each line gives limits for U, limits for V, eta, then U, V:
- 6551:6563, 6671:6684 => -118.9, 6562.52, 6681.45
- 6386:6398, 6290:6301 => 95.0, 6395.44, 6300.43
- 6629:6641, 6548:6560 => 75.9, 6633.92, 6557.99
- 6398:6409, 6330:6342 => 74.8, 6408.71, 6333.89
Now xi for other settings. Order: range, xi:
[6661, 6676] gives 1.5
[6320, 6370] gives 2.5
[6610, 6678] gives 1.6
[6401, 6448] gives 2.9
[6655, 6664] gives 1.8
